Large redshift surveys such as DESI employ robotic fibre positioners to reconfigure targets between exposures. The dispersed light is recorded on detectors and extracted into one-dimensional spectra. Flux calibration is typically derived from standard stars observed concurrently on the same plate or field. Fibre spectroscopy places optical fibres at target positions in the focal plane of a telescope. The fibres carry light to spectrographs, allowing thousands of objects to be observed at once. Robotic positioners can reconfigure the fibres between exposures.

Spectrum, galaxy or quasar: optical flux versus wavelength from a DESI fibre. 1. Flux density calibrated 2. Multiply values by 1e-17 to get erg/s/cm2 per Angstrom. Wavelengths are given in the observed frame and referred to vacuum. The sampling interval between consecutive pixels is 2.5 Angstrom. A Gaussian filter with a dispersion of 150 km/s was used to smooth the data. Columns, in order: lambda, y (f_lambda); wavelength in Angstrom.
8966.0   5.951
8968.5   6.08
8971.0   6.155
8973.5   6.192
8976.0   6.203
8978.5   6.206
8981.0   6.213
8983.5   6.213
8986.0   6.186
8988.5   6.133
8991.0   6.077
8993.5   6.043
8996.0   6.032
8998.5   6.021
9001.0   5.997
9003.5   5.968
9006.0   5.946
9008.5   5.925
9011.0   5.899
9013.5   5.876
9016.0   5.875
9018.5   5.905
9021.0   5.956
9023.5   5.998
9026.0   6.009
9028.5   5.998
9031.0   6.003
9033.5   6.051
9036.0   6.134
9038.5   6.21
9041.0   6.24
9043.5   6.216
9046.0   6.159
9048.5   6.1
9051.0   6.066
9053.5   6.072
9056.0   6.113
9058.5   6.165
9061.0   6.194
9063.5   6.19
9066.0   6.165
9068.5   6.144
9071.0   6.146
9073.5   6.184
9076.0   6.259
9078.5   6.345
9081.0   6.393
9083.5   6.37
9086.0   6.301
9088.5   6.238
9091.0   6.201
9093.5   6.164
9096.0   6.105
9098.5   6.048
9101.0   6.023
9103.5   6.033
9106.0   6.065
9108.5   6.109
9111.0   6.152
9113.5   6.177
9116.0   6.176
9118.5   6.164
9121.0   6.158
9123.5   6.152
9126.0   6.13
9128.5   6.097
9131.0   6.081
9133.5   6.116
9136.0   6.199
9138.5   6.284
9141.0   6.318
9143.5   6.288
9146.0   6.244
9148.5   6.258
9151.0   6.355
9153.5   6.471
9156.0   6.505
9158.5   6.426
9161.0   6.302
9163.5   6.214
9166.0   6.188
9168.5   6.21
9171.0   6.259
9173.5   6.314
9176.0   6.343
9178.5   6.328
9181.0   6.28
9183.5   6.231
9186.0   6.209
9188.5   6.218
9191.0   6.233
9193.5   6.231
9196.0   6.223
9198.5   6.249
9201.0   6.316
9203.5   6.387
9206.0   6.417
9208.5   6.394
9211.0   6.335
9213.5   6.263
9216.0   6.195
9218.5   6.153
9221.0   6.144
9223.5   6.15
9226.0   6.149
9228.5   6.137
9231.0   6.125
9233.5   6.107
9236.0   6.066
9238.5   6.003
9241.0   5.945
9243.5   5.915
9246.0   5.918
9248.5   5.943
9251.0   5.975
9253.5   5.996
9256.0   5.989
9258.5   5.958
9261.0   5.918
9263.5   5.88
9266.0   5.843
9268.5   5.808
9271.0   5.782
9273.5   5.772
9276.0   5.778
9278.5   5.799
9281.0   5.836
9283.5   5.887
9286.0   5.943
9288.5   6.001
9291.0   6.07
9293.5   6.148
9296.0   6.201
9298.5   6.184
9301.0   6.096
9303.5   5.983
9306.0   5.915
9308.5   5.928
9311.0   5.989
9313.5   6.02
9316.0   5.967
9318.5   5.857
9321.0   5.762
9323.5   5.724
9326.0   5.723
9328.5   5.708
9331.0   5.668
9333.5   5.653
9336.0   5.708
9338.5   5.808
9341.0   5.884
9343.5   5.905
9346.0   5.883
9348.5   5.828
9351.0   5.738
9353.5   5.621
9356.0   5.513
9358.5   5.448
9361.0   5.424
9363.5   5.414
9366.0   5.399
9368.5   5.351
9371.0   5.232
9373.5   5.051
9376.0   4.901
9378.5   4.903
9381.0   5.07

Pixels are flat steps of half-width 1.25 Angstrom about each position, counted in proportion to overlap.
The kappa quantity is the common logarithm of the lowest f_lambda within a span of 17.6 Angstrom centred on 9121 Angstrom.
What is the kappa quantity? 0.785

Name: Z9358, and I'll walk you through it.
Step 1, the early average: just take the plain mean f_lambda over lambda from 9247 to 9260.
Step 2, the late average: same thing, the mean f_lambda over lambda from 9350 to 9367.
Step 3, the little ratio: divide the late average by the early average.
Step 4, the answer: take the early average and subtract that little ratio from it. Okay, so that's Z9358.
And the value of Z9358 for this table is 5.05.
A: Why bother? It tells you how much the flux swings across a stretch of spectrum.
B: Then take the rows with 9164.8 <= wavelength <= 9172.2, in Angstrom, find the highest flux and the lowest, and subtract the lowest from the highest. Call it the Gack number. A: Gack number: 0.07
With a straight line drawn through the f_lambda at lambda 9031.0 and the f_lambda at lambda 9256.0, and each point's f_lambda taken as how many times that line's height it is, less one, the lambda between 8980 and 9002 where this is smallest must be 9001.0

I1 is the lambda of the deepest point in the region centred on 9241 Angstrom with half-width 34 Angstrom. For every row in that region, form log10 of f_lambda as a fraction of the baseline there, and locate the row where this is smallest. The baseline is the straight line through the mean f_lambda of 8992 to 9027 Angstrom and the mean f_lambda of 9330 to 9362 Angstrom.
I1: 9273.5 Angstrom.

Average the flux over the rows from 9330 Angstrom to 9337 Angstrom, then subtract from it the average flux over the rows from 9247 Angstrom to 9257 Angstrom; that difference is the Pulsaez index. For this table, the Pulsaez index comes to -0.3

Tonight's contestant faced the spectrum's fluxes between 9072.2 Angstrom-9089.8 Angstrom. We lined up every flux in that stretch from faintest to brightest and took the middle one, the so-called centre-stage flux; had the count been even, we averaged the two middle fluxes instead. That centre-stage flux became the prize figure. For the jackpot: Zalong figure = 6.3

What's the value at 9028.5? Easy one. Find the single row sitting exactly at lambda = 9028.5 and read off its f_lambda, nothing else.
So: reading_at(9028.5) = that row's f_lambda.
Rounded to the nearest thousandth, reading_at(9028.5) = 5.998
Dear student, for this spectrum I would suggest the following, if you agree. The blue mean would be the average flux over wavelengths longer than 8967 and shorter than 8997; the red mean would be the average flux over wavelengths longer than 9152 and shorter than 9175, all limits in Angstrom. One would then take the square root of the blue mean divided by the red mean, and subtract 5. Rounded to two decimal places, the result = -4.01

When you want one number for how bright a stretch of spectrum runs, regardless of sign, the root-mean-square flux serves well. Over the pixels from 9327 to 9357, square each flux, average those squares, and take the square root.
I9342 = 5.7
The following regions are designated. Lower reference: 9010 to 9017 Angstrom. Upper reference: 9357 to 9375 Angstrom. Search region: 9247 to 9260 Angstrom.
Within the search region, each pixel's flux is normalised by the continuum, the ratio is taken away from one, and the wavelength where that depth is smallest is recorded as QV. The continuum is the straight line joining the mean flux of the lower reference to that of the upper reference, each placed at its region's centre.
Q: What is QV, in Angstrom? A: 9253.5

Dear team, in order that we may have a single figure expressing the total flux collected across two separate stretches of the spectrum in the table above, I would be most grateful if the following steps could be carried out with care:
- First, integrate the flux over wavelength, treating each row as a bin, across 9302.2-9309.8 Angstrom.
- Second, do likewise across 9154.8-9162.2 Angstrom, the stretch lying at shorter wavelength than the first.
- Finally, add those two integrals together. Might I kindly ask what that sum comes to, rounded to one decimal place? 92.6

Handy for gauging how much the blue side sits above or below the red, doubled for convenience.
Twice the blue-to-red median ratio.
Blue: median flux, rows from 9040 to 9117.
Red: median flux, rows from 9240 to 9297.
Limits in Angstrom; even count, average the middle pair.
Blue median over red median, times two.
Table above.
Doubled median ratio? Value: 2.08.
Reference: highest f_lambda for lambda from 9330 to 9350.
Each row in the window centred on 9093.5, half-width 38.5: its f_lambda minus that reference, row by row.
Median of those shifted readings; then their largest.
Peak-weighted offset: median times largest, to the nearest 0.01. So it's 0.13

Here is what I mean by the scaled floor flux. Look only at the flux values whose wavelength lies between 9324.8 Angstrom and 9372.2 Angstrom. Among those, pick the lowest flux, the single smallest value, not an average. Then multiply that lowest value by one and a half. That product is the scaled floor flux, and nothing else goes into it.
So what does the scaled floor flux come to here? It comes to 7.85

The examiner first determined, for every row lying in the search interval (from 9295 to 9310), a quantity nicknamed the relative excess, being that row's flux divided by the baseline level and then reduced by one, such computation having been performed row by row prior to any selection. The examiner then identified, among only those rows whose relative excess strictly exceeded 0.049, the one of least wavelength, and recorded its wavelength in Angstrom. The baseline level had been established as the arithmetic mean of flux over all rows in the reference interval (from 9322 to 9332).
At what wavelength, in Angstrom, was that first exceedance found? 9296.0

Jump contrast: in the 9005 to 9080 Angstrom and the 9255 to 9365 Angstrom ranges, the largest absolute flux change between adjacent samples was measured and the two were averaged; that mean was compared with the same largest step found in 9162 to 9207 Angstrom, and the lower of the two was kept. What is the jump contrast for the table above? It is 0.071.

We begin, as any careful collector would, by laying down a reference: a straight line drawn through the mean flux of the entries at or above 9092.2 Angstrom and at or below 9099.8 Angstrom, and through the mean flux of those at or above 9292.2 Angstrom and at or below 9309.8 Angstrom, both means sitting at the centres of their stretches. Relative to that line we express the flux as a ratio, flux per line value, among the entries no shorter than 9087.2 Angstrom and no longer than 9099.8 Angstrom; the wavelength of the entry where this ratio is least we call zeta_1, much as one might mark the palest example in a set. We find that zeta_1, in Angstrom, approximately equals 9098.5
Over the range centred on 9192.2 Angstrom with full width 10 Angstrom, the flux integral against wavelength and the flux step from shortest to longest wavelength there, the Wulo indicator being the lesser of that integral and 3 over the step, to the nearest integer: 62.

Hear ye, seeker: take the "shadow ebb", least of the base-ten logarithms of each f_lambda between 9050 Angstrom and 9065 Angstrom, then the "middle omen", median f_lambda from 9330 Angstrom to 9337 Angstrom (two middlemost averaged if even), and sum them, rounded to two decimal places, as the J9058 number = 6.45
